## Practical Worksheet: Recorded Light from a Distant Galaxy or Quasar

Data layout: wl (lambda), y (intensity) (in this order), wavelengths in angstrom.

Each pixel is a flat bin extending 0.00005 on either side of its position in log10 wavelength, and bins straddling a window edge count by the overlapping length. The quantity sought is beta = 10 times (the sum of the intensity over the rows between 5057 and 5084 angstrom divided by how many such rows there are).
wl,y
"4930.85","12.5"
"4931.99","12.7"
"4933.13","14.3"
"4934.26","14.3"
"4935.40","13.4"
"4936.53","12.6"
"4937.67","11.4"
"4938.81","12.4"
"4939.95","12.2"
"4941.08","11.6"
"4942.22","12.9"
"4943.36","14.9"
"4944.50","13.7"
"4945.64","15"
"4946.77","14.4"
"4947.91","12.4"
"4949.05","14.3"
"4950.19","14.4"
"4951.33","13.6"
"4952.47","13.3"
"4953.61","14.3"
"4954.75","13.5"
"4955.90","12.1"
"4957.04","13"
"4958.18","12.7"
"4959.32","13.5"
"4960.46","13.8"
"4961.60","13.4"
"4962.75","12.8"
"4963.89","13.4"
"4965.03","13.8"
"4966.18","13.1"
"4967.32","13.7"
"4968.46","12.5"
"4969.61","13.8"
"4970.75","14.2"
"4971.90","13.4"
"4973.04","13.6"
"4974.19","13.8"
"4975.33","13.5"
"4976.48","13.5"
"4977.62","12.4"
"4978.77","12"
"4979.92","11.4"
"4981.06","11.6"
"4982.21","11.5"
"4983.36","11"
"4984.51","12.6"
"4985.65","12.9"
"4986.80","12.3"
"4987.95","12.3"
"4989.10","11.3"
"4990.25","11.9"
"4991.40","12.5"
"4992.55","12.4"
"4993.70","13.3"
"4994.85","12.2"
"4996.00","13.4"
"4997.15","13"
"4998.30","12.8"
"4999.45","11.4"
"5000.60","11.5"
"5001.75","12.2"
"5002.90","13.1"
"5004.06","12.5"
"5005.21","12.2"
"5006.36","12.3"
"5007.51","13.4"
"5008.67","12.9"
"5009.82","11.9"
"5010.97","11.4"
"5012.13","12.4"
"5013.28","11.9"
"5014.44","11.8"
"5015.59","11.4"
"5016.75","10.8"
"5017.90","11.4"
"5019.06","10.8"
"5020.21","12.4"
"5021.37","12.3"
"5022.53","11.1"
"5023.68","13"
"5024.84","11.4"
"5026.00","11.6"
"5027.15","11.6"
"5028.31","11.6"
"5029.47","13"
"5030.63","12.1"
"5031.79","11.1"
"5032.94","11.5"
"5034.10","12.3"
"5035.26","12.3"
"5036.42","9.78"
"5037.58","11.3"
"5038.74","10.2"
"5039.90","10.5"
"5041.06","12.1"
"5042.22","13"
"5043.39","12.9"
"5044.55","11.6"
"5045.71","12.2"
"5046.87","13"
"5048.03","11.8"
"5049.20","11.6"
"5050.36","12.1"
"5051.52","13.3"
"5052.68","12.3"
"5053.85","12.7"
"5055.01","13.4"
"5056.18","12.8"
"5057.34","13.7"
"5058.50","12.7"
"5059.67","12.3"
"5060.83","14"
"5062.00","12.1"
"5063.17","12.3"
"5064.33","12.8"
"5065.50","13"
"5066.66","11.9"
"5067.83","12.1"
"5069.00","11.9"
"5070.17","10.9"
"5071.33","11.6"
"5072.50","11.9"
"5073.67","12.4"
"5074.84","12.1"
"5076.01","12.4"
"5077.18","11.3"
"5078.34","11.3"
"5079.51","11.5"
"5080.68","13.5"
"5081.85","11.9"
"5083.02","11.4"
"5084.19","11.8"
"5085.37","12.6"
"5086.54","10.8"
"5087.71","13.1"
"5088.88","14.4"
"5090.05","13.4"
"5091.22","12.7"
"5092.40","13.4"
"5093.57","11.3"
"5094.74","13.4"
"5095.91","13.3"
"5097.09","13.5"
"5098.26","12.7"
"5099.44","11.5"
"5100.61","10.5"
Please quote 122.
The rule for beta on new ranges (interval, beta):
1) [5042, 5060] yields 126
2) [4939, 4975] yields 135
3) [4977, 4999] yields 123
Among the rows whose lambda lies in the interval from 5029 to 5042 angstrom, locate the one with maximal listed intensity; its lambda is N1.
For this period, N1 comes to 5029.47 angstrom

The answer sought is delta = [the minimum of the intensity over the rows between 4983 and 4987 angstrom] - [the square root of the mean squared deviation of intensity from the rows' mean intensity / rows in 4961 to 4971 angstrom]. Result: 10.5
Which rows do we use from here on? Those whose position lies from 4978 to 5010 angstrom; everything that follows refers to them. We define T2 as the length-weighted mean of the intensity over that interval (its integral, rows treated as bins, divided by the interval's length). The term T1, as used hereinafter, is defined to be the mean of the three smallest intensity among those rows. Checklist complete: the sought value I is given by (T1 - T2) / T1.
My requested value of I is -0.09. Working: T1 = 11.2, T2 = 12.28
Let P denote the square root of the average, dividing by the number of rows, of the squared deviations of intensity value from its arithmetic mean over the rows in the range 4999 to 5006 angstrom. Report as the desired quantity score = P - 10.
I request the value -9.4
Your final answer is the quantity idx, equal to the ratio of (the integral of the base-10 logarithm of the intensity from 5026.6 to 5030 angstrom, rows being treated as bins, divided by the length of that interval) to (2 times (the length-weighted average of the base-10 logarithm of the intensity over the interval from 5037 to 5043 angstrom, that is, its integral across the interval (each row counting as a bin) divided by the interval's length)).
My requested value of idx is 0.511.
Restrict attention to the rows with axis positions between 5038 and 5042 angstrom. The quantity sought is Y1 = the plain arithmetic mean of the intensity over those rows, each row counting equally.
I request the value 10.93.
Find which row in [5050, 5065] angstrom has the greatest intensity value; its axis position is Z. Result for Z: 5060.83 angstrom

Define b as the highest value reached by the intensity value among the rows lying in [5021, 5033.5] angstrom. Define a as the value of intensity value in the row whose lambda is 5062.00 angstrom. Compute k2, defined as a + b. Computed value 25.1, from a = 12.1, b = 13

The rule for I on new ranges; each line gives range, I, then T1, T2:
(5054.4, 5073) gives -0.09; 11.5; 12.47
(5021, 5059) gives -0.19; 10.2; 12.06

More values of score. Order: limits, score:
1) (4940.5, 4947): -8.8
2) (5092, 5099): -9.2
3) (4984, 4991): -9.5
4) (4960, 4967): -9.6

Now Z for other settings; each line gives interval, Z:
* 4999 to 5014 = 5007.51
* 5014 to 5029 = 5023.68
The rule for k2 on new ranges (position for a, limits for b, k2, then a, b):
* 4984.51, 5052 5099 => 27.0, 12.6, 14.4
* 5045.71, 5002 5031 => 25.6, 12.2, 13.4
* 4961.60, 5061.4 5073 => 26.4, 13.4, 13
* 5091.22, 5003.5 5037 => 26.1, 12.7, 13.4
